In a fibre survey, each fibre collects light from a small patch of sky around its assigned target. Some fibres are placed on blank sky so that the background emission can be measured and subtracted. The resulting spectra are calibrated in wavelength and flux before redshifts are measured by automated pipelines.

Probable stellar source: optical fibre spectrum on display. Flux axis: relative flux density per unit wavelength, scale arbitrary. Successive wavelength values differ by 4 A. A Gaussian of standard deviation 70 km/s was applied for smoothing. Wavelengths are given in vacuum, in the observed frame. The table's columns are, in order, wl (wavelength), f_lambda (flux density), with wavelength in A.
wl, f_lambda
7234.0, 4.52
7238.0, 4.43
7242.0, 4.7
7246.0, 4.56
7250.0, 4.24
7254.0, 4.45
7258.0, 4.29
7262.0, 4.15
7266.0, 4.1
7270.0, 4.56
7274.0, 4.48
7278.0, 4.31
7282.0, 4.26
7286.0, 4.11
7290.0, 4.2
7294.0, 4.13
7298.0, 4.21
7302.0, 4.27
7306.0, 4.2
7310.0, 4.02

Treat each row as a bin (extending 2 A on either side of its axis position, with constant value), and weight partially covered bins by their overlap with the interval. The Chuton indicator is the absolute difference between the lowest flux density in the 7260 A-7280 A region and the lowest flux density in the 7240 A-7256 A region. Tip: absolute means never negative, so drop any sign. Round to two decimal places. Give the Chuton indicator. 0.14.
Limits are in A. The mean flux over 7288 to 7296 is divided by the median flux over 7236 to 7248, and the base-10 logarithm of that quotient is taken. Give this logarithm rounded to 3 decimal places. -0.039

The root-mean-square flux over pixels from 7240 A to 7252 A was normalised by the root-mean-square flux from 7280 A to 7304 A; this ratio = 1.07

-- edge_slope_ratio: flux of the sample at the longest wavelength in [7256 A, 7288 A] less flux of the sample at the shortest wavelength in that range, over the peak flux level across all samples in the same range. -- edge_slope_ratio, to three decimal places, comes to -0.039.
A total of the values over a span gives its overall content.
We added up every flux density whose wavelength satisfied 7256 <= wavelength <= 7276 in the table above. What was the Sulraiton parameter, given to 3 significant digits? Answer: 21.6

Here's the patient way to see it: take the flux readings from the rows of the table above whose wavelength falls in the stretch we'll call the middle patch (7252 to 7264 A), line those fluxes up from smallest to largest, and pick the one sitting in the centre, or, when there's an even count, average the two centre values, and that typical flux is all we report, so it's 4.29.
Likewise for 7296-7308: 4.21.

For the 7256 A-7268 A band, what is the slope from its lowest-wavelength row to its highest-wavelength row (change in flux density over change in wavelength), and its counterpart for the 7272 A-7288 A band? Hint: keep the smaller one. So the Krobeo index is -0.031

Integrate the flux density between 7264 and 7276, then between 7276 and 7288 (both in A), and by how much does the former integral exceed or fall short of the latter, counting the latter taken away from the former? 1.8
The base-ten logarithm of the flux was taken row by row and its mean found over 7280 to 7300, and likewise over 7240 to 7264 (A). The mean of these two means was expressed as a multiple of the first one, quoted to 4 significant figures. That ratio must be 1.017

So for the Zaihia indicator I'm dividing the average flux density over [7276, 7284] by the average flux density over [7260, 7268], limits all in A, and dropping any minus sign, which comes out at 1.04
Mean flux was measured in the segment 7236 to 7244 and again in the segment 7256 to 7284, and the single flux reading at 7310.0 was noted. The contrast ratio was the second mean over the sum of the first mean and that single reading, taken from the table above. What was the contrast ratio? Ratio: 0.502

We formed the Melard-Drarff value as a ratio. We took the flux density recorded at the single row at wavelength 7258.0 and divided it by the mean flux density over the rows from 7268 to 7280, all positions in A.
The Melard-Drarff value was 0.96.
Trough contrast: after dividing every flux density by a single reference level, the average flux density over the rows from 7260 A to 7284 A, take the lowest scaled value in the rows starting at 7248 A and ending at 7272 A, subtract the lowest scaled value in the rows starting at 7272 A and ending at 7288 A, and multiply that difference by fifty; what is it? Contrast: -0.12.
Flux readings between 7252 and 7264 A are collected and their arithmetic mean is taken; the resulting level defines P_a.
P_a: 4.30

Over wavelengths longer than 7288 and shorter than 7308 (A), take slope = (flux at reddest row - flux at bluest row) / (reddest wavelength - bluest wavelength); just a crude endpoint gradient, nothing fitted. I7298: 0.000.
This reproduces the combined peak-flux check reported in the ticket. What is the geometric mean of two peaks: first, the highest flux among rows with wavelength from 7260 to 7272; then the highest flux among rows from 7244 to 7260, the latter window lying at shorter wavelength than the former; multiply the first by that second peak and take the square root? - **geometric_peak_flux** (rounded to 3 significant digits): 4.56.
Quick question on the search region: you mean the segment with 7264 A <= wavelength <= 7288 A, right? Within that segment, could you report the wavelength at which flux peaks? 7270.0 A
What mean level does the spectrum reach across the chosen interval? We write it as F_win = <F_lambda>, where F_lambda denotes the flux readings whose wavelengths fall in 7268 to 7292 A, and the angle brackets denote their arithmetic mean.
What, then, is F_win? 4.32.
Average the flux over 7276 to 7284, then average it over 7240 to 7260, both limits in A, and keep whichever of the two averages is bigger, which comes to 4.45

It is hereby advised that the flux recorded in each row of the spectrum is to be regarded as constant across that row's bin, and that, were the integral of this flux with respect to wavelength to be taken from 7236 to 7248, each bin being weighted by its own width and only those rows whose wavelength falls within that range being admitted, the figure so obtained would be 55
